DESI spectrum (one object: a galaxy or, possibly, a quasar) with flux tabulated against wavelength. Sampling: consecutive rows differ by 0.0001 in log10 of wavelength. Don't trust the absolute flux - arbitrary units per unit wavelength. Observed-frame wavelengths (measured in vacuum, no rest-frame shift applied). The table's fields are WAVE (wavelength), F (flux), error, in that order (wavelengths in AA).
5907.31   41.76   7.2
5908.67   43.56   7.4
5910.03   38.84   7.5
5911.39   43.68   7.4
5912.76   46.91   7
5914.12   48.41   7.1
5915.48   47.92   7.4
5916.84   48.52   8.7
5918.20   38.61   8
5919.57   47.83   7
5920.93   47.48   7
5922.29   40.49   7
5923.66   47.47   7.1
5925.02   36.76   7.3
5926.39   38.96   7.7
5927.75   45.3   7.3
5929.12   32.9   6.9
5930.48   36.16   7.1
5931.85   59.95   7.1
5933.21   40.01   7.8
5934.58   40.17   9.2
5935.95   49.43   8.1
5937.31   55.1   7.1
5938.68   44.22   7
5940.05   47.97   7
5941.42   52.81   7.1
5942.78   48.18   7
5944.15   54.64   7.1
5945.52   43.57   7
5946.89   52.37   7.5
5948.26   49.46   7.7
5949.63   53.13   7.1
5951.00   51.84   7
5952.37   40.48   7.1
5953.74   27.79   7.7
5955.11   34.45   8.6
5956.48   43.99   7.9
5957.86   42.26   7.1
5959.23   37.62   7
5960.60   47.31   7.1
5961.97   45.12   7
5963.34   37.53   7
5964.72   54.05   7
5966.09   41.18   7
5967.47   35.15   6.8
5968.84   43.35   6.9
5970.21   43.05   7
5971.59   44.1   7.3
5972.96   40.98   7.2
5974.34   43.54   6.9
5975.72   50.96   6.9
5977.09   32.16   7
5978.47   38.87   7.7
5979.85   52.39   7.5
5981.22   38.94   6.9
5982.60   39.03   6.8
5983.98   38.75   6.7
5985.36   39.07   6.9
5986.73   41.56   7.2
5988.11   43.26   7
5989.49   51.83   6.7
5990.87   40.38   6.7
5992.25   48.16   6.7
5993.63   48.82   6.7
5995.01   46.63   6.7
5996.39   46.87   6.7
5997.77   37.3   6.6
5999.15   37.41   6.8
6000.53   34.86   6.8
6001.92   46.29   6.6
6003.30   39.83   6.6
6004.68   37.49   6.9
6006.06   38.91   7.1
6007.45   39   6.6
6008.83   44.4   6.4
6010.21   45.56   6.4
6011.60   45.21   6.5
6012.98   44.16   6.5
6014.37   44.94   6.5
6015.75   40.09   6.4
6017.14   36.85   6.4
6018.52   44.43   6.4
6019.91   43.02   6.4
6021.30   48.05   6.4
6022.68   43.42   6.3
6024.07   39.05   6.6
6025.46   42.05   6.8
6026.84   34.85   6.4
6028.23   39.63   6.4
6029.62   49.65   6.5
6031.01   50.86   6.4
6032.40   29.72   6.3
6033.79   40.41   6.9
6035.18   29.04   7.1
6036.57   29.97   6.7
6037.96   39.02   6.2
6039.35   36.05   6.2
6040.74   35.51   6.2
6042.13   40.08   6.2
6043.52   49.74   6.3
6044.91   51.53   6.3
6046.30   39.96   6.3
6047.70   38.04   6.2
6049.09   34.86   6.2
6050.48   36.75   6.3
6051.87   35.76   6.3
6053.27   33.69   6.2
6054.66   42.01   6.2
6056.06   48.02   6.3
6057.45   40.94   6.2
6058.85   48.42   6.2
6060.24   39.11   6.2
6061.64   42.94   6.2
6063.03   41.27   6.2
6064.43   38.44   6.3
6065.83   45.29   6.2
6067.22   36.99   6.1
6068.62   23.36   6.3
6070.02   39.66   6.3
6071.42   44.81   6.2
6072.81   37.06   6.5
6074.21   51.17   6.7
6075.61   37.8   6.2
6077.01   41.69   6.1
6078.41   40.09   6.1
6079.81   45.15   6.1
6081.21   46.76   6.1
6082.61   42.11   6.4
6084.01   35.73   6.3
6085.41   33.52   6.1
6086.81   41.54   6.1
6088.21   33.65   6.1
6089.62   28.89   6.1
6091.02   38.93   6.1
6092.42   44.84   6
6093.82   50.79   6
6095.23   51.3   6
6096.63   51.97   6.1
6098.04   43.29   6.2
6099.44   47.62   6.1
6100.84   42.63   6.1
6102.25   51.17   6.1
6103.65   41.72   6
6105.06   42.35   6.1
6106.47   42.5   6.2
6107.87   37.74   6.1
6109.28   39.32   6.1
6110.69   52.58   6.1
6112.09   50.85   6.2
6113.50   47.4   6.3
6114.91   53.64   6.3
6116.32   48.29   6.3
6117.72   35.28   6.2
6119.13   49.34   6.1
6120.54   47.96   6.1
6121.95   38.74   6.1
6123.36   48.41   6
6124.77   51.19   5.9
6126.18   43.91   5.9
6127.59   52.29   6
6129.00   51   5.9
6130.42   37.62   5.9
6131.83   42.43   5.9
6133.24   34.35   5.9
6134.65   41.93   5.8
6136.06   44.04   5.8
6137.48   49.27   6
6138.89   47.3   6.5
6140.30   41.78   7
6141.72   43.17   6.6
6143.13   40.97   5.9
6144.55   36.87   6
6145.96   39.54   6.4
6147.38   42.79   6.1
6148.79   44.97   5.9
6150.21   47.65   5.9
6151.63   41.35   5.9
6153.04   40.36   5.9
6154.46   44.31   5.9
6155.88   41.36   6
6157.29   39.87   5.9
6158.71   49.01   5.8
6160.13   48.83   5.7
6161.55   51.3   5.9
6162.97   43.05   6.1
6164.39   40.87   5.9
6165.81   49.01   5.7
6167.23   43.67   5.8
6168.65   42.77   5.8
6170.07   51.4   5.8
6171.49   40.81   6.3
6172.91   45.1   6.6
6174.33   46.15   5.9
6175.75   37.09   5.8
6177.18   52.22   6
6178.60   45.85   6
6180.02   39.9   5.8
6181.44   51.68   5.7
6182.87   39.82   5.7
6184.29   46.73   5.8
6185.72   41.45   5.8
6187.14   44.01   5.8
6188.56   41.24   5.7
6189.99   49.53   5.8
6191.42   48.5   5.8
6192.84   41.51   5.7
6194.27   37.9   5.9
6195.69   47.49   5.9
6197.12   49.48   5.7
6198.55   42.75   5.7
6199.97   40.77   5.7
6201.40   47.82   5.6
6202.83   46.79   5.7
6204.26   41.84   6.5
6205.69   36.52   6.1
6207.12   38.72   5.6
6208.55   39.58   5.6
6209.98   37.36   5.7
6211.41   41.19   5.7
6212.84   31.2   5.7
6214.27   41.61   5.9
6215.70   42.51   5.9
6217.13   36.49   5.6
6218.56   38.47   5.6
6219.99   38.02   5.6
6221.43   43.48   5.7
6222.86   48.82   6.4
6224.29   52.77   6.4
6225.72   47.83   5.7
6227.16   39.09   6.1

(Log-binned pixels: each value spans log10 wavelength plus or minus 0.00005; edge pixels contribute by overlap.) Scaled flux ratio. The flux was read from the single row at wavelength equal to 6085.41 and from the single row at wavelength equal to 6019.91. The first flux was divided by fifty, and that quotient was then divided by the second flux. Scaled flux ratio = 0.0156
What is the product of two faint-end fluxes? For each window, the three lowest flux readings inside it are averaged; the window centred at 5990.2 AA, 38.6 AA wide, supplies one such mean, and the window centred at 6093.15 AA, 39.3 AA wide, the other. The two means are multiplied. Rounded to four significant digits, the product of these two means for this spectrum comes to 1113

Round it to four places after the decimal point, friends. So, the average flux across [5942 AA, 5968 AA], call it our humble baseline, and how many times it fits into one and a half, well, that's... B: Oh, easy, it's 0.0339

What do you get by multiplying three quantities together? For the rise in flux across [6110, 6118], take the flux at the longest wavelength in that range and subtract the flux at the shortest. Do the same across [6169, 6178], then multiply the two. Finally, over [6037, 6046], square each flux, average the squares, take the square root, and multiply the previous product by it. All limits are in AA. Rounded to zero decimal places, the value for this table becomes -602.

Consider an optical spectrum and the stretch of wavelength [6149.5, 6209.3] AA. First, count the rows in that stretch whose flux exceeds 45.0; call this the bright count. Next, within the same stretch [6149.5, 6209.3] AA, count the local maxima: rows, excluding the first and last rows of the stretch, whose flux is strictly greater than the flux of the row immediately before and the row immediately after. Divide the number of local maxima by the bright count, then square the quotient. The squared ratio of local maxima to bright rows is 0.5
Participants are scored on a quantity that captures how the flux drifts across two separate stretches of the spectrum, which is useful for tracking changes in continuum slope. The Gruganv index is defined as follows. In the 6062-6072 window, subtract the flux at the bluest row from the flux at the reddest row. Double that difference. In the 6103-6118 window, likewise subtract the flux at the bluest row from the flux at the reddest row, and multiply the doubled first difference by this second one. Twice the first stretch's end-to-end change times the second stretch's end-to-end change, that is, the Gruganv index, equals -46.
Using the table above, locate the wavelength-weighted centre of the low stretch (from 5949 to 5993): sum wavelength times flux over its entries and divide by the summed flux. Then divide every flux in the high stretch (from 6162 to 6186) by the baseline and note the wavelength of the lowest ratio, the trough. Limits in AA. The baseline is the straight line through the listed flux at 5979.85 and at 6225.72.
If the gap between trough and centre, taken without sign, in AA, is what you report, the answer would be 204.8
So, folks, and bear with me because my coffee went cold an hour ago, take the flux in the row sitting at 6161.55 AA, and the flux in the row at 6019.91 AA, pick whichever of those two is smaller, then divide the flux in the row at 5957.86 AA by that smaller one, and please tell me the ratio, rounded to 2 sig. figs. 0.98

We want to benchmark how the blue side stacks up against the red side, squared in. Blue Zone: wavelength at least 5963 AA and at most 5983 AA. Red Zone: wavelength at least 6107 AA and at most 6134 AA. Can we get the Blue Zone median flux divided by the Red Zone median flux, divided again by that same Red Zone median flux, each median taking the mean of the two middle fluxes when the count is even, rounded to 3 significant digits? 0.0179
